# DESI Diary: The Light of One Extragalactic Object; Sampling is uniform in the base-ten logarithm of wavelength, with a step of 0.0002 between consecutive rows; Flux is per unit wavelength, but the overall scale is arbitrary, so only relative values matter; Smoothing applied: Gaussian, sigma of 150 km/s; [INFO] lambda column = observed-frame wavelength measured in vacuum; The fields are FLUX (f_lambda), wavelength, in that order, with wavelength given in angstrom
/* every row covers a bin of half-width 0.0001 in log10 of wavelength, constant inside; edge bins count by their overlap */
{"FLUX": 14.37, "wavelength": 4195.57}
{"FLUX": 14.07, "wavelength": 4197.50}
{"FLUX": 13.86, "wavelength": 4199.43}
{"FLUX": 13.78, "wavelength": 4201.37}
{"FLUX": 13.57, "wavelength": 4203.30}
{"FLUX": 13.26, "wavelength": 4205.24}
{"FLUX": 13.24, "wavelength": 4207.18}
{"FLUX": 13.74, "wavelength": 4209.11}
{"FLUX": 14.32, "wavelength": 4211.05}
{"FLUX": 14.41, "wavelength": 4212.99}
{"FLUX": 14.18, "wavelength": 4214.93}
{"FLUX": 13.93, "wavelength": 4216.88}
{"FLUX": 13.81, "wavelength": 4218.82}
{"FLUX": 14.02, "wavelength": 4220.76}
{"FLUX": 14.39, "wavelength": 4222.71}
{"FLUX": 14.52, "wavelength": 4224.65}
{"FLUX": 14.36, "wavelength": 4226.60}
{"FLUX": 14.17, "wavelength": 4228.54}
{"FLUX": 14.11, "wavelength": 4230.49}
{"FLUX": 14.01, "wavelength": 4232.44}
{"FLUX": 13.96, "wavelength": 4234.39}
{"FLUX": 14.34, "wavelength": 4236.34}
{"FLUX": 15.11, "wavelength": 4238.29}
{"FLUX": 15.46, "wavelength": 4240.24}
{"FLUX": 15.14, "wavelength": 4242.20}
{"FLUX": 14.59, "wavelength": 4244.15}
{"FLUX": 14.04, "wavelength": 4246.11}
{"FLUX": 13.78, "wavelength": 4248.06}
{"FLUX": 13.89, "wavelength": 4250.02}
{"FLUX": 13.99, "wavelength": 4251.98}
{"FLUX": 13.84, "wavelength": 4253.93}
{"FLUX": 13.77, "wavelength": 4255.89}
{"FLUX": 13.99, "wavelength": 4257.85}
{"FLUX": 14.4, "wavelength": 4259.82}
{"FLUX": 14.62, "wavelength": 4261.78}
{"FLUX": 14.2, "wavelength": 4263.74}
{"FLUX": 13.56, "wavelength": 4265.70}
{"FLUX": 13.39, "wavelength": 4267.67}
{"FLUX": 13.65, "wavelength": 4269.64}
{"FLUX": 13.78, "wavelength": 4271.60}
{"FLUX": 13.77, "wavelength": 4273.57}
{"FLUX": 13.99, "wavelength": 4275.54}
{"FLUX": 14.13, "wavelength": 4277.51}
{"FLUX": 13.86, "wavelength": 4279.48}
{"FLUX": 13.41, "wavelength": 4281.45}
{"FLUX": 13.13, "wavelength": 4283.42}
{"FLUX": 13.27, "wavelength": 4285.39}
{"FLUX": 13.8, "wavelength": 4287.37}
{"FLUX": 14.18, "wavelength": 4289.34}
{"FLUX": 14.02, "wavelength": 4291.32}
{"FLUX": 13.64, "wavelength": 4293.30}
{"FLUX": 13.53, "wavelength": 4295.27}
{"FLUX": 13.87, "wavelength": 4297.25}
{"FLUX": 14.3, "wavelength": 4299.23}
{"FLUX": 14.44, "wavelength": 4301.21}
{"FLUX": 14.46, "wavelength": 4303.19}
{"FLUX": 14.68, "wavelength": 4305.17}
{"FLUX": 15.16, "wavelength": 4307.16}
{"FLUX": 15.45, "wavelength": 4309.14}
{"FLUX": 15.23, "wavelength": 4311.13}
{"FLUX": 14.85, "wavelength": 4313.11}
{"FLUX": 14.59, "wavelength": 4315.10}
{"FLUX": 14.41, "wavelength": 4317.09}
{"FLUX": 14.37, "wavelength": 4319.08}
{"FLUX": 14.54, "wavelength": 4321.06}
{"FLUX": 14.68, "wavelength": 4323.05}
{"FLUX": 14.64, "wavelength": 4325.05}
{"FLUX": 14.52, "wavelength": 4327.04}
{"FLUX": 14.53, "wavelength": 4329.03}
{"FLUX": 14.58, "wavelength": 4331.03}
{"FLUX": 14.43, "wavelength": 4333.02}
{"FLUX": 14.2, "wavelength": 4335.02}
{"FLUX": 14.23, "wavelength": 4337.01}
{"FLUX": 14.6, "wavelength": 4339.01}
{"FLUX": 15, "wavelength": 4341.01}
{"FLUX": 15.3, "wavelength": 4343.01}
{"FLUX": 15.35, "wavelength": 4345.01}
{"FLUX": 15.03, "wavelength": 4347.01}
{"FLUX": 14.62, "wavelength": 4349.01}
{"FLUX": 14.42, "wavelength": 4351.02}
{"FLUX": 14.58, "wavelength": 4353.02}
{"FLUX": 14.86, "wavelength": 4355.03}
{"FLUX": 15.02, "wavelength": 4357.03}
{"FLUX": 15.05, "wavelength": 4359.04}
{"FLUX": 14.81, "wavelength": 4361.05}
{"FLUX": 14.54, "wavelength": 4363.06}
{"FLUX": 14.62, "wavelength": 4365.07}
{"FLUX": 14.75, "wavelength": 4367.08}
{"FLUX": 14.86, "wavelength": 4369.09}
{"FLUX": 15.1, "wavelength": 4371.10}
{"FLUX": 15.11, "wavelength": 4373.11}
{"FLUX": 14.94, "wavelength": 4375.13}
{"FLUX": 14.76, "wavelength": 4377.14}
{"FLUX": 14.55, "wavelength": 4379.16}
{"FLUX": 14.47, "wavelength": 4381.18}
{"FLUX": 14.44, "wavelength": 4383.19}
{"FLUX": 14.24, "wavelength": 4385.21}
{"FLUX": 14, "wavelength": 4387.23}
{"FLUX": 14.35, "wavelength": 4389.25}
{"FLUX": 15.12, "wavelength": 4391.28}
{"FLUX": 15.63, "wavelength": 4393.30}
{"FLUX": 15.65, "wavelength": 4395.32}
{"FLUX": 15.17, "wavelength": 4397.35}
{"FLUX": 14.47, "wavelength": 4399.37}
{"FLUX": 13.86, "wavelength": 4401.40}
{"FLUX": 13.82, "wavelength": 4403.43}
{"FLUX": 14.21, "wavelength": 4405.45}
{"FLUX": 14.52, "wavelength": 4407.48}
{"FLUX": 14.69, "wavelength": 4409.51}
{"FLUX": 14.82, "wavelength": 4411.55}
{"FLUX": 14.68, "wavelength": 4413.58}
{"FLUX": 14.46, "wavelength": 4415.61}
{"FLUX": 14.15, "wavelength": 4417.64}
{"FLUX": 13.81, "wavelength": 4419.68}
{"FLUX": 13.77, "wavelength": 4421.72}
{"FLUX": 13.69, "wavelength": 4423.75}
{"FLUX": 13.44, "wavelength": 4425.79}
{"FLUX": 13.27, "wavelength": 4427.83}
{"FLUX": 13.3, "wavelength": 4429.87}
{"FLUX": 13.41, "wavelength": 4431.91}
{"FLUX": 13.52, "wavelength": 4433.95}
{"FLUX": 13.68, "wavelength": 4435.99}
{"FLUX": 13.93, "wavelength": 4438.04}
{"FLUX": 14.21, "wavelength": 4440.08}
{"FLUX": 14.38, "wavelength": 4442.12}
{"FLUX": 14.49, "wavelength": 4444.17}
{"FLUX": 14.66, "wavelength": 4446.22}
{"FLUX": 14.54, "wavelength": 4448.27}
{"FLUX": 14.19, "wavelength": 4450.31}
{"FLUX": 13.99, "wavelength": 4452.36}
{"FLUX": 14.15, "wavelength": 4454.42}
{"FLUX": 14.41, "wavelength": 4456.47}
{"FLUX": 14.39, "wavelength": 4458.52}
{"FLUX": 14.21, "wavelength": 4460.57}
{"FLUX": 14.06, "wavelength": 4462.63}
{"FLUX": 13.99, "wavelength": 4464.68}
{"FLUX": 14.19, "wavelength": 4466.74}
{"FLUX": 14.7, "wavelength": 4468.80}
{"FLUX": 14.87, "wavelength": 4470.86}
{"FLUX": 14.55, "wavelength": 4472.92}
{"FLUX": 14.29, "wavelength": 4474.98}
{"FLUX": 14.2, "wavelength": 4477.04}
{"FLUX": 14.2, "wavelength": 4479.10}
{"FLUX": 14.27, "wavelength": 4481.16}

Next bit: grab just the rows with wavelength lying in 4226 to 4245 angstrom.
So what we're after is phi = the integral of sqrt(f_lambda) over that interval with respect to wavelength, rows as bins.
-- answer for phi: 72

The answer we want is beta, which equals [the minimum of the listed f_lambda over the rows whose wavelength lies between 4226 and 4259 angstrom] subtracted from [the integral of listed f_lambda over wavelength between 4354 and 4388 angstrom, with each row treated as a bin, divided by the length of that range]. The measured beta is 0.9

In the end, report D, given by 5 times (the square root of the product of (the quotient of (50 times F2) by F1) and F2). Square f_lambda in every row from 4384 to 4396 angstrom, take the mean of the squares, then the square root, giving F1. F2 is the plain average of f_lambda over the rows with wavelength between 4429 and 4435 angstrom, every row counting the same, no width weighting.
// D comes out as 123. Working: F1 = 14.8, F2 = 13.41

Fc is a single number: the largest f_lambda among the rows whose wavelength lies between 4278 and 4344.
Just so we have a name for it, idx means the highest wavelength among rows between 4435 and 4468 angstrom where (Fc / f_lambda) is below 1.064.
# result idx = 4448.27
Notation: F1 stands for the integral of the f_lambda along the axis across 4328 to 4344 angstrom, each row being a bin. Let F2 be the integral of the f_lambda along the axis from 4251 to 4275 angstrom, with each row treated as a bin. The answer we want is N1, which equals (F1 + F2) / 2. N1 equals 284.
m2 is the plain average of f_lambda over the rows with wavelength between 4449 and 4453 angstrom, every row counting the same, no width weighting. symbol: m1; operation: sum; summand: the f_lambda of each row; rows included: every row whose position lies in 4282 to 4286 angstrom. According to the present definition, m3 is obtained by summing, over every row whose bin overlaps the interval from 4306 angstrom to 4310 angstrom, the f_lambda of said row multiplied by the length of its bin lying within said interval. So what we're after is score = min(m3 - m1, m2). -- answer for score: 14.1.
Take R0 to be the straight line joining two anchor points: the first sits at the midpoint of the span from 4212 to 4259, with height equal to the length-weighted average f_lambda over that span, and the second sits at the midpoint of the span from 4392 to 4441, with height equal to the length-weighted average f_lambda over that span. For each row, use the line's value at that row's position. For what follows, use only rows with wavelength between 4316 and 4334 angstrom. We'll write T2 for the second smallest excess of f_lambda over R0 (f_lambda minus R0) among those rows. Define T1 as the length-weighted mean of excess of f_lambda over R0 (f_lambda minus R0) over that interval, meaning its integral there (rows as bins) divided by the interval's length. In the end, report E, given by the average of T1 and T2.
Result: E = 0.3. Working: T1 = 0.3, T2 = 0.20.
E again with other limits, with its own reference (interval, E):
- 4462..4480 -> 0.0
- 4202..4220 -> -0.7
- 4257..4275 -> -0.5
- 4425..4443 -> -0.7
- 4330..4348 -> 0.3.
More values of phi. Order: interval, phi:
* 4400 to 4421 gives 79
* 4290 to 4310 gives 76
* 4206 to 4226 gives 75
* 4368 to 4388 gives 77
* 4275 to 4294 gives 70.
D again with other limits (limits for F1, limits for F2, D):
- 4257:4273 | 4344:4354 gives 140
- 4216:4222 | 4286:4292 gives 133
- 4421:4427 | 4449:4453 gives 135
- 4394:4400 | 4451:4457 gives 129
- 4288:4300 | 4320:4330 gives 138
